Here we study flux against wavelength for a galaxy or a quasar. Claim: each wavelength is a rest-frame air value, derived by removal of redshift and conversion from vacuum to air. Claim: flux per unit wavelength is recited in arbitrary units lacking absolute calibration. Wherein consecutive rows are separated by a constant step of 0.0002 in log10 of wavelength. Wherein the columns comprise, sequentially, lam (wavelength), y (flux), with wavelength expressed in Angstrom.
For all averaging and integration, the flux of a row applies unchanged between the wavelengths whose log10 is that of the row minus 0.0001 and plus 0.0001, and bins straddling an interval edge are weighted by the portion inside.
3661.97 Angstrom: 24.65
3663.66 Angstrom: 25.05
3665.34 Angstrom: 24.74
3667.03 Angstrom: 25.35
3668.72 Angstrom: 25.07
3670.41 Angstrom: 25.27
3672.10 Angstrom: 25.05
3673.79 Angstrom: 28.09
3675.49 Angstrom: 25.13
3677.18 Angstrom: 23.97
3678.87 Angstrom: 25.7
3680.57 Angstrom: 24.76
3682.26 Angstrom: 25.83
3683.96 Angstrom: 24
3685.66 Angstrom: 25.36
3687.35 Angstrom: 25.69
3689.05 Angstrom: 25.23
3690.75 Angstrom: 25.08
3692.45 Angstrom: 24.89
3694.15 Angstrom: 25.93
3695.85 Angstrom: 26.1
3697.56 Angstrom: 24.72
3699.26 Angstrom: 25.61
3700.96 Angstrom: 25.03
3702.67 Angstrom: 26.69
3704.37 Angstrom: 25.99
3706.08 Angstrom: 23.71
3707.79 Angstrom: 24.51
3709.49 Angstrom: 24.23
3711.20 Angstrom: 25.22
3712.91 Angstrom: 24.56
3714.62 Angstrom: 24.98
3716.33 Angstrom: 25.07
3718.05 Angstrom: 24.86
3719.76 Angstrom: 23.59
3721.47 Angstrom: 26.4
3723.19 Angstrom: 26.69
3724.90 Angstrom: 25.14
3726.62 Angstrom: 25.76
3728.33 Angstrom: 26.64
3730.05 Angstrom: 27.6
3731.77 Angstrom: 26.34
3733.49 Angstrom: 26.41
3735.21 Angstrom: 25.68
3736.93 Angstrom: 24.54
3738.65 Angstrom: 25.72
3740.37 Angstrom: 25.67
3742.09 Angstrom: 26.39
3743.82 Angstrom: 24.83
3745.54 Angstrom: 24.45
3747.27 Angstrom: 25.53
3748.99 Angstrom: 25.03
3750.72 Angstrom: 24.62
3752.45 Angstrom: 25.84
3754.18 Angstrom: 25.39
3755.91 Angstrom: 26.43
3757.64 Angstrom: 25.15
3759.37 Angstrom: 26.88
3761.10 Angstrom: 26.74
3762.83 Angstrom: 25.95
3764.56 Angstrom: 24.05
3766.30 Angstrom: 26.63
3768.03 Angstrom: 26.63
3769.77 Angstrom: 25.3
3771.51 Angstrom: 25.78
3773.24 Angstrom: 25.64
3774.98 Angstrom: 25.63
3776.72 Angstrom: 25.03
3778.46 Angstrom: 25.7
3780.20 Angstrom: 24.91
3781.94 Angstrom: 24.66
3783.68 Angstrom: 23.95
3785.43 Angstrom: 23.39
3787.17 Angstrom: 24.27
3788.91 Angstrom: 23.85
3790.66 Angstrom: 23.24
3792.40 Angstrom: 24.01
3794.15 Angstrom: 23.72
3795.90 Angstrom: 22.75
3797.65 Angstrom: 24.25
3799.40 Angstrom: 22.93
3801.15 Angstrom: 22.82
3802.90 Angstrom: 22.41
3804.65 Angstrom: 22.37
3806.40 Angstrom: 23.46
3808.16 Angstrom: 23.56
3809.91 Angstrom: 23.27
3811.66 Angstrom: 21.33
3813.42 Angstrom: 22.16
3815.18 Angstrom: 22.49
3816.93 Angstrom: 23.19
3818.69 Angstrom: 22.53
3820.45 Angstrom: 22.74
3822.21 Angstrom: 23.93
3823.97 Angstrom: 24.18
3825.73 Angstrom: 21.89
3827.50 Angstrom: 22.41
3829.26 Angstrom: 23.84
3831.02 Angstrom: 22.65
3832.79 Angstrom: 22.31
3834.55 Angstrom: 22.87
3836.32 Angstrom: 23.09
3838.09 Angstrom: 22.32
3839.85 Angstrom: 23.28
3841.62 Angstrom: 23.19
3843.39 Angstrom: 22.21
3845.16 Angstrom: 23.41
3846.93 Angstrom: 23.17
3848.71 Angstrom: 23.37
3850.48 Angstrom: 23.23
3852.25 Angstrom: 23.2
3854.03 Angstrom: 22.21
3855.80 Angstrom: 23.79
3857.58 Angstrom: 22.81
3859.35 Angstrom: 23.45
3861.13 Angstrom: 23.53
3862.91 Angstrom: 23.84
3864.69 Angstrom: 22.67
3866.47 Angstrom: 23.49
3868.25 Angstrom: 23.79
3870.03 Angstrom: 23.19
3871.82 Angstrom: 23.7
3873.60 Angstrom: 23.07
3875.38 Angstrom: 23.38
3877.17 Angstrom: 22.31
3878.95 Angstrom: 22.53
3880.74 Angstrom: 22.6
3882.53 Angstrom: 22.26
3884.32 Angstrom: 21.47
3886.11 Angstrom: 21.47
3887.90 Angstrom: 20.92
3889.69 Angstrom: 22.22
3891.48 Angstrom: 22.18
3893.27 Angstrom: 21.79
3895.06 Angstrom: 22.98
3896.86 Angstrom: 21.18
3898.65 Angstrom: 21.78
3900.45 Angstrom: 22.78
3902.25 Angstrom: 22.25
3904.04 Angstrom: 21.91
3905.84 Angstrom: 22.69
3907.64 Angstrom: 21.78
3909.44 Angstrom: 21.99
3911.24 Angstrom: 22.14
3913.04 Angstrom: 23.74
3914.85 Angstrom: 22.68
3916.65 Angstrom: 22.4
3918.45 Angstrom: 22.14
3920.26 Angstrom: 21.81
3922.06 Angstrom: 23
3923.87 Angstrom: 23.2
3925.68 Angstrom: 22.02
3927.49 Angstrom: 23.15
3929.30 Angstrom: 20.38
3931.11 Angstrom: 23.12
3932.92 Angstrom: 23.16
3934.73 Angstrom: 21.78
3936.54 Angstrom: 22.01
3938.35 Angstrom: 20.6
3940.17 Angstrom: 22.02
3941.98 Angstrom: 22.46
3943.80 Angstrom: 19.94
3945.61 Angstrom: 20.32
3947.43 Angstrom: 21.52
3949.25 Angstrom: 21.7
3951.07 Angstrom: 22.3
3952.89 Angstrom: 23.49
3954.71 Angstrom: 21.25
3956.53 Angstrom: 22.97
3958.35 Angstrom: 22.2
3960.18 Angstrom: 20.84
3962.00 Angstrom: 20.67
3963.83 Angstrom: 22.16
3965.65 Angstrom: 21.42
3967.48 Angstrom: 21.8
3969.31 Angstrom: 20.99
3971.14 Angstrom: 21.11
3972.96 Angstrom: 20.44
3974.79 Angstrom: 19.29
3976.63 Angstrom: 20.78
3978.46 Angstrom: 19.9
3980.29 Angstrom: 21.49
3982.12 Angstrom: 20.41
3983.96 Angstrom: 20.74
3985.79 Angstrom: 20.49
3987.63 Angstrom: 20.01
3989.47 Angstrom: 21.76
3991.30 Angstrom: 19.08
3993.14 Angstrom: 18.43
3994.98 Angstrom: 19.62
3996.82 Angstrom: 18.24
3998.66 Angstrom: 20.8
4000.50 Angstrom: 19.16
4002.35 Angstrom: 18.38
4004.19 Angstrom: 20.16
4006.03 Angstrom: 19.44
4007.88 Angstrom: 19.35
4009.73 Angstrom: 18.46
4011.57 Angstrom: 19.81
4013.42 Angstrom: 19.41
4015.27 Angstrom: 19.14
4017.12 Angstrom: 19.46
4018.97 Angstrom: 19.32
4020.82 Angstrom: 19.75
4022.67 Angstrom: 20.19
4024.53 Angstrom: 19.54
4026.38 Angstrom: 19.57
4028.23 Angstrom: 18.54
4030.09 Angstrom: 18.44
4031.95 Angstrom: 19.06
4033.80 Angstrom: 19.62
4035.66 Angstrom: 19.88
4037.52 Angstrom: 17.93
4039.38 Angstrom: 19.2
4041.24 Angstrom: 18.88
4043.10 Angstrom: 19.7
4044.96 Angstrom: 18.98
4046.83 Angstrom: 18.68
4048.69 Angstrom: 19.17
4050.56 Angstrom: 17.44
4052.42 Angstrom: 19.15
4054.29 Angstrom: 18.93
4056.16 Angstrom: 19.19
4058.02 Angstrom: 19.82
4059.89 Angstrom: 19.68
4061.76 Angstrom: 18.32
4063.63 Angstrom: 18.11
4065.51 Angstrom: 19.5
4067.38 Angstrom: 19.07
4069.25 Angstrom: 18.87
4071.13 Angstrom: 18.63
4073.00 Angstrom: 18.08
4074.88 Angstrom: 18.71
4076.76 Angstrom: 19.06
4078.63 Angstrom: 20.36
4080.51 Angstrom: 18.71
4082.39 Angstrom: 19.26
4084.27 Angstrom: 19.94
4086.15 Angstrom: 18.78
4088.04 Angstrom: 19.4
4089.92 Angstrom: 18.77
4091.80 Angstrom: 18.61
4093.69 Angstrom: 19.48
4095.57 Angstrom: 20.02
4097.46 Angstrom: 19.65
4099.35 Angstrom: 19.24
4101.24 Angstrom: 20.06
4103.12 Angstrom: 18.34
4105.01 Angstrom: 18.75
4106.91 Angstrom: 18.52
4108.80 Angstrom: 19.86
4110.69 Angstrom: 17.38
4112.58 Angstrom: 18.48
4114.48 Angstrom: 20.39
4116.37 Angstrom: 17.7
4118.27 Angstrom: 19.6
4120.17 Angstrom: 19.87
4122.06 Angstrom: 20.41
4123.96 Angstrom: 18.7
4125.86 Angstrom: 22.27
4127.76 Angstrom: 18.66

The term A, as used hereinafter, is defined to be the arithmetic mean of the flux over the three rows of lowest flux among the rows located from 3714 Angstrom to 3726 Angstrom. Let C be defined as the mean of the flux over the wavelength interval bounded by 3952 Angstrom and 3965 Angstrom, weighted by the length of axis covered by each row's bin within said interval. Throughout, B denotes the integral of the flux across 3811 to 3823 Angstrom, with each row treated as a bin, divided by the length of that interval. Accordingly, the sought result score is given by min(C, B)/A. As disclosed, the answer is 0.9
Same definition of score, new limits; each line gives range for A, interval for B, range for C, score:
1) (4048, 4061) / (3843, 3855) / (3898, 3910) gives 1.2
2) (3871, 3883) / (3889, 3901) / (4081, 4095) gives 0.9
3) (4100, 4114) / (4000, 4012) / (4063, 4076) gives 1.0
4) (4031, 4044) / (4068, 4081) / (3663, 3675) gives 1.0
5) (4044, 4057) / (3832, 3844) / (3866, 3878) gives 1.2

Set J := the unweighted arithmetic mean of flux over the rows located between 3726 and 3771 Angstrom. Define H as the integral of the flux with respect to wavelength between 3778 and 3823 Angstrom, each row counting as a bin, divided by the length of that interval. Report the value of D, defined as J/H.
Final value 1.10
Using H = 23.4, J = 25.8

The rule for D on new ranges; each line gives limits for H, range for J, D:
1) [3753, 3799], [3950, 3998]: 0.83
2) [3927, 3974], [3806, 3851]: 1.06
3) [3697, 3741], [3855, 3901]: 0.89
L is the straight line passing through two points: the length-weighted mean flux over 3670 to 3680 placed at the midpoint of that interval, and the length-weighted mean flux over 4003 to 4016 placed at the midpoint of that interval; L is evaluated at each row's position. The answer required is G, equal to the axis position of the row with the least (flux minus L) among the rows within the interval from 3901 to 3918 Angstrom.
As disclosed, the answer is 3907.64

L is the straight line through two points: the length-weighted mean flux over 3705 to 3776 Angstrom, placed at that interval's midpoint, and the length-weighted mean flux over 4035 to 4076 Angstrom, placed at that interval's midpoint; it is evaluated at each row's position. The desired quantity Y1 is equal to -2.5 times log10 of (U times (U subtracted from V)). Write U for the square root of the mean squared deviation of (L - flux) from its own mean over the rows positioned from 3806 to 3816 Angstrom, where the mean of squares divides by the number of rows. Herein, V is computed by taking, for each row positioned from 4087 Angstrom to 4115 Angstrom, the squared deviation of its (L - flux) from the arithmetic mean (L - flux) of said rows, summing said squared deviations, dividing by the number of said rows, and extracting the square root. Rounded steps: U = 0.76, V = 0.78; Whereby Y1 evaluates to 4.4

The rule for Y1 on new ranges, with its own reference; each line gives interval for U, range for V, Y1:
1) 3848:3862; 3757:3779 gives 2.2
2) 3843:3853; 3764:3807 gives 1.5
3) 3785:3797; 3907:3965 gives 1.7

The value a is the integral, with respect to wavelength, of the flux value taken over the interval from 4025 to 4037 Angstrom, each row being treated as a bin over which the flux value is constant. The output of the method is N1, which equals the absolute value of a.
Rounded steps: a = 230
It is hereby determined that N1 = 230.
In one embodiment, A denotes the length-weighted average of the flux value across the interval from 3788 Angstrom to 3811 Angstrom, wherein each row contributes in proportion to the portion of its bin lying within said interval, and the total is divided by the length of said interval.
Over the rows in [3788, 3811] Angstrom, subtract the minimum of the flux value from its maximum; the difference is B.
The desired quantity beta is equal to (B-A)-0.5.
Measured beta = -21.9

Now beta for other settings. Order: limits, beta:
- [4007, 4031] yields -18.1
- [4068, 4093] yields -17.2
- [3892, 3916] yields -20.2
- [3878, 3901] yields -20.4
